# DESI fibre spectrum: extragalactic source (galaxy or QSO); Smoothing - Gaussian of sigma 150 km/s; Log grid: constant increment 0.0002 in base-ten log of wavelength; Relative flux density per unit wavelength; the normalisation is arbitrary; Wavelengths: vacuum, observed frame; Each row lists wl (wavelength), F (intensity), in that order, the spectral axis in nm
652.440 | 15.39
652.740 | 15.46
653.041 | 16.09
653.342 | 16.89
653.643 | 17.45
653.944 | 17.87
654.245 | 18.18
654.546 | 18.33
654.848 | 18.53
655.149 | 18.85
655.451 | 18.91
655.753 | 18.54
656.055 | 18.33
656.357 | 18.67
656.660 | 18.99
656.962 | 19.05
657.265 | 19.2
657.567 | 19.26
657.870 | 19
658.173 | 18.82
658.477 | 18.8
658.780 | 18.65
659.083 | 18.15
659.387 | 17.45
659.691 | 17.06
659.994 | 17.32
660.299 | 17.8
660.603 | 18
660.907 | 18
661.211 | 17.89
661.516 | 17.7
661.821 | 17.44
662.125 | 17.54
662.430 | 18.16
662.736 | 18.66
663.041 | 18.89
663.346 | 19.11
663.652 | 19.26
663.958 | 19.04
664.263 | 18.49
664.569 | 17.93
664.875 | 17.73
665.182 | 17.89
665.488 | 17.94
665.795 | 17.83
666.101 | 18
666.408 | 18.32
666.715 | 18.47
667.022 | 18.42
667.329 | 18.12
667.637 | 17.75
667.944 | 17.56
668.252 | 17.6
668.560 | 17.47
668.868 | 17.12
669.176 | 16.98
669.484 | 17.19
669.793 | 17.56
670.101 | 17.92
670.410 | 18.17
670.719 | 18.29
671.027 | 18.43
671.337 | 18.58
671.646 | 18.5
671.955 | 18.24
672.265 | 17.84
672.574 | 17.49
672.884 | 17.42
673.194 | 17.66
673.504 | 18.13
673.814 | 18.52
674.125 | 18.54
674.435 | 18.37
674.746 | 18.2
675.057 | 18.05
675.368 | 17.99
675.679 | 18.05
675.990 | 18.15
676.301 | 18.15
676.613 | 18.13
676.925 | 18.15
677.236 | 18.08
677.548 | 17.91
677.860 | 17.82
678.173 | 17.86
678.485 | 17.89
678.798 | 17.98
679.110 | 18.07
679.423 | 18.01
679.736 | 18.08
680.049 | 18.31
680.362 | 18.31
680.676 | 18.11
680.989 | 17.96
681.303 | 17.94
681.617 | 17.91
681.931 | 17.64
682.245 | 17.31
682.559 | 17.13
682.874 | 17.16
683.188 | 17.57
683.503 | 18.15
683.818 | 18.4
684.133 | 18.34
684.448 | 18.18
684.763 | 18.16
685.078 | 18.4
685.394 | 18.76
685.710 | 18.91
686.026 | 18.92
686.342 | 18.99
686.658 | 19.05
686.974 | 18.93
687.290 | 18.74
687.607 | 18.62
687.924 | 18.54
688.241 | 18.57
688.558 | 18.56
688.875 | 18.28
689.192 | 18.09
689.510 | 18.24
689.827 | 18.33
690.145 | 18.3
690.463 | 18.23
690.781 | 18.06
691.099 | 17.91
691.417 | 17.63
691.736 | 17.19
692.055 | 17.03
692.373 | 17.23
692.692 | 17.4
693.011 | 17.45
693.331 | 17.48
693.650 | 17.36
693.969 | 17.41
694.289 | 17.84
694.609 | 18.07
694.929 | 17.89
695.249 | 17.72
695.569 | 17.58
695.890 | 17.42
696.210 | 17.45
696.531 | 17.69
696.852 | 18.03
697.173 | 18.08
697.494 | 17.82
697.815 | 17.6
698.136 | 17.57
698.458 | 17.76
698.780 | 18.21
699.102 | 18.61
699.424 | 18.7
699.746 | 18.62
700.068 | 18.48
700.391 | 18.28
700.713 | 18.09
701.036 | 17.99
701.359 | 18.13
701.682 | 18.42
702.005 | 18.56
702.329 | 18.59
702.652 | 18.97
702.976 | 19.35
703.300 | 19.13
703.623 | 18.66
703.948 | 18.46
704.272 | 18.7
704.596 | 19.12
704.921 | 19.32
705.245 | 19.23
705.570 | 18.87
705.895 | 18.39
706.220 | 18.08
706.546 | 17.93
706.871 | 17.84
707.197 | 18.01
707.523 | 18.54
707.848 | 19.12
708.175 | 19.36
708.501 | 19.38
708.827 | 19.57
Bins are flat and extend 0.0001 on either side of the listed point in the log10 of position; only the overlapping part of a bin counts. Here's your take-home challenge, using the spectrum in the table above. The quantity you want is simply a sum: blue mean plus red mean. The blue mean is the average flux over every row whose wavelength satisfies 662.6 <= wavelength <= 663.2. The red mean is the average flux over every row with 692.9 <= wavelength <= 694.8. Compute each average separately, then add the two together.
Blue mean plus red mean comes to 36.4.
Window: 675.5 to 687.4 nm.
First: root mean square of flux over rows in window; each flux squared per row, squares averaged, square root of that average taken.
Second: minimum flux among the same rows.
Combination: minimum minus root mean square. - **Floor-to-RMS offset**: -1.0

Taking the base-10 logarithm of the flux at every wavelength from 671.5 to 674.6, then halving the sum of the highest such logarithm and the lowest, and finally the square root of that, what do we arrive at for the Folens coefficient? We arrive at 1.12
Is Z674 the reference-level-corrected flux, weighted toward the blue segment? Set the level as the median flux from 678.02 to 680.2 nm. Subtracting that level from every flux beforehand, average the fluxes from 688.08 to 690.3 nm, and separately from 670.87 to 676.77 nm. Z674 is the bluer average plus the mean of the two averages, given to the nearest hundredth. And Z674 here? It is 0.34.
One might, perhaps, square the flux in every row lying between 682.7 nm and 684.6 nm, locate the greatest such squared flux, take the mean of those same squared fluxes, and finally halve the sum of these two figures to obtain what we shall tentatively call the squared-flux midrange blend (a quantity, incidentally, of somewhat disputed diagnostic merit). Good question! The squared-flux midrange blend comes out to 331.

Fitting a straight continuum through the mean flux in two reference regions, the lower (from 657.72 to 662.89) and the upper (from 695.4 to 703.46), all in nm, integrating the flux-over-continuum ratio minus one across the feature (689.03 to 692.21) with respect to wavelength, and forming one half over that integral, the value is -11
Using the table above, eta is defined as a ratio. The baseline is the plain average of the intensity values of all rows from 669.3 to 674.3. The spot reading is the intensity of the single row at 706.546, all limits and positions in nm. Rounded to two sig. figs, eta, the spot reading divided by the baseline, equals 0.99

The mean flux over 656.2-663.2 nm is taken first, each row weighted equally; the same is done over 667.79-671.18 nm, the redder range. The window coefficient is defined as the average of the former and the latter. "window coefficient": 18.0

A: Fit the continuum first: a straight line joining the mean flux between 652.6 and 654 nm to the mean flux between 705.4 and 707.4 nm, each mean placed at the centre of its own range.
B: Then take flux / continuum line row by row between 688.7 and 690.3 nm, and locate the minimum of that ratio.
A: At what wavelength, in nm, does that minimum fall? 689.192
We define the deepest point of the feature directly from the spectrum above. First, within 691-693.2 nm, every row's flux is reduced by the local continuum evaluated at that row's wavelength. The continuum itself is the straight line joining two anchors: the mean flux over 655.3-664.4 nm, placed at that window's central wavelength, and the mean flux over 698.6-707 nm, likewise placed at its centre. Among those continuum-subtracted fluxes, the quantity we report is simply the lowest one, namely -1.5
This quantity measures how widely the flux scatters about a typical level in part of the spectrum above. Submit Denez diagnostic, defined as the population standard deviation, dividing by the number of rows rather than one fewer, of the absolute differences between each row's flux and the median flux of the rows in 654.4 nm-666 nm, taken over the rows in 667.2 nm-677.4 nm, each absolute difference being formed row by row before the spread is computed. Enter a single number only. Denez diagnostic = 0.38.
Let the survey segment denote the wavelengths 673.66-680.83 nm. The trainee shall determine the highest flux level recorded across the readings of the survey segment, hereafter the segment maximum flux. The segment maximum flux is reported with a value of 18.54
